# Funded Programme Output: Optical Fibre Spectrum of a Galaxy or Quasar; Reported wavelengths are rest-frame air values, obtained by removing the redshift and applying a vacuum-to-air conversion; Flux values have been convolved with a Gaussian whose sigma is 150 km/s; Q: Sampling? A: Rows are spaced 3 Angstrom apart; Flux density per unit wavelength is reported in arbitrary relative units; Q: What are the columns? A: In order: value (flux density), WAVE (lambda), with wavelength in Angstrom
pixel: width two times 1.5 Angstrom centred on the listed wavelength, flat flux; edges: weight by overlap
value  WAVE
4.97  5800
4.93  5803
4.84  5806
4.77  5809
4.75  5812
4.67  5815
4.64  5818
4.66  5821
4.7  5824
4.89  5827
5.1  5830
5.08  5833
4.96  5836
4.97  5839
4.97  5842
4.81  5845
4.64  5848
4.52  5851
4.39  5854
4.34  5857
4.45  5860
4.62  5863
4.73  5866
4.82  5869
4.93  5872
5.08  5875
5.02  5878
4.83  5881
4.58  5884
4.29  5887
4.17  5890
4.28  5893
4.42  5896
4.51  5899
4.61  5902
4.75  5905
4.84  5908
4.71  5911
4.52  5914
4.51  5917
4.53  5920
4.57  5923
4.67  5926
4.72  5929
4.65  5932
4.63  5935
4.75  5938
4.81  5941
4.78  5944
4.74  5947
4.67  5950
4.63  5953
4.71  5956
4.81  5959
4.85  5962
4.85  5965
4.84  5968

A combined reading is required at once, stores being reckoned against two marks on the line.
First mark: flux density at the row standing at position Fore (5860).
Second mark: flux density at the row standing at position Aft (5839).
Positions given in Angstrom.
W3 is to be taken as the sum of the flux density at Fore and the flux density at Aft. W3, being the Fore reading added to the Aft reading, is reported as 9.42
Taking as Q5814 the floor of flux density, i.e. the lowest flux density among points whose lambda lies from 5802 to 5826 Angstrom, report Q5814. 4.64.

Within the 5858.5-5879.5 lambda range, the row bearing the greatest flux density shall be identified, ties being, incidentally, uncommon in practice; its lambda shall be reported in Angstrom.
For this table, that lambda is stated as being 5875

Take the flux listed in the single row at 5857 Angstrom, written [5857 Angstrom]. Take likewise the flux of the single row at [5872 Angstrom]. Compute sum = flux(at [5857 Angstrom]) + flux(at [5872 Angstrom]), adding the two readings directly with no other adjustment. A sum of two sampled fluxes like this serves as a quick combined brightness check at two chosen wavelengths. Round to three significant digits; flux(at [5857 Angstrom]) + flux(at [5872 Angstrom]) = 9.27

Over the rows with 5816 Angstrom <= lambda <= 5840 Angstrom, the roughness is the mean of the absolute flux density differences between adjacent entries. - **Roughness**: 0.087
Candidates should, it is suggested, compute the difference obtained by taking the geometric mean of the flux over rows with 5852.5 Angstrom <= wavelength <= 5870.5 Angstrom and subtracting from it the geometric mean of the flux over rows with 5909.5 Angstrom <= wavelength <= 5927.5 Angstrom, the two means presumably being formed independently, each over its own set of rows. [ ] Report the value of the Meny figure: 0.0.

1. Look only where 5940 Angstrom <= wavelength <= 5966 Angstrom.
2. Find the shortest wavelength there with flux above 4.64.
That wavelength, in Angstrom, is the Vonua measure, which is 5941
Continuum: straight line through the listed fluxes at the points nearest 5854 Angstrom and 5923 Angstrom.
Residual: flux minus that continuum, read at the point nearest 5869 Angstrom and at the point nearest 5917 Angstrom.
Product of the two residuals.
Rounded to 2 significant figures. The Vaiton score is -0.017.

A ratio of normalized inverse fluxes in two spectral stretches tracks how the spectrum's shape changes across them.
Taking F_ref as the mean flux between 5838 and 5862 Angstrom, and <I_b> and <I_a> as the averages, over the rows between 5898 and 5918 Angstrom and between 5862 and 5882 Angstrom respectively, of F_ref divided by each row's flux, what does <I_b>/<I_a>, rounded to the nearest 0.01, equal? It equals 1.05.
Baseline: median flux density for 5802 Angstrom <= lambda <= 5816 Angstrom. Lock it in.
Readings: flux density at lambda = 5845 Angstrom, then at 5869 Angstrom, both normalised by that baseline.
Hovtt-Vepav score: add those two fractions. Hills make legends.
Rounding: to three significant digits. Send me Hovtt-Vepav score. 2.02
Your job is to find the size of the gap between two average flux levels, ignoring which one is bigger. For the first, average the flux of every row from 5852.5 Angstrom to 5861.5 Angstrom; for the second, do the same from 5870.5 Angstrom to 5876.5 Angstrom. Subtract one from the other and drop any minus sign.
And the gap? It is 0.61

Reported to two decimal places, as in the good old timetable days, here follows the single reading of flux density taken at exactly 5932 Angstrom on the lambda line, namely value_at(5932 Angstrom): 4.65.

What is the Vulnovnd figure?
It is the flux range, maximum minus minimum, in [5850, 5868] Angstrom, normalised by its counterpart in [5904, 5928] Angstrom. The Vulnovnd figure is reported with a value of 1.2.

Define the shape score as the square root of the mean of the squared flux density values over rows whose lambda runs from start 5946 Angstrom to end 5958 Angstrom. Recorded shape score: 4.69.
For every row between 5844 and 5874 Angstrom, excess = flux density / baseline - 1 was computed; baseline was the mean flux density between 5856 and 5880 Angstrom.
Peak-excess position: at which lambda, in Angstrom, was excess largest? 5872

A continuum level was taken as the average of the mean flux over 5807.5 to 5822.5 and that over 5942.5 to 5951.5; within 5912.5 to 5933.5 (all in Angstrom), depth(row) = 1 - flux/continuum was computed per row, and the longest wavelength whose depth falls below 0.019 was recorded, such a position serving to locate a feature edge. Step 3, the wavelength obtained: 5932 Angstrom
